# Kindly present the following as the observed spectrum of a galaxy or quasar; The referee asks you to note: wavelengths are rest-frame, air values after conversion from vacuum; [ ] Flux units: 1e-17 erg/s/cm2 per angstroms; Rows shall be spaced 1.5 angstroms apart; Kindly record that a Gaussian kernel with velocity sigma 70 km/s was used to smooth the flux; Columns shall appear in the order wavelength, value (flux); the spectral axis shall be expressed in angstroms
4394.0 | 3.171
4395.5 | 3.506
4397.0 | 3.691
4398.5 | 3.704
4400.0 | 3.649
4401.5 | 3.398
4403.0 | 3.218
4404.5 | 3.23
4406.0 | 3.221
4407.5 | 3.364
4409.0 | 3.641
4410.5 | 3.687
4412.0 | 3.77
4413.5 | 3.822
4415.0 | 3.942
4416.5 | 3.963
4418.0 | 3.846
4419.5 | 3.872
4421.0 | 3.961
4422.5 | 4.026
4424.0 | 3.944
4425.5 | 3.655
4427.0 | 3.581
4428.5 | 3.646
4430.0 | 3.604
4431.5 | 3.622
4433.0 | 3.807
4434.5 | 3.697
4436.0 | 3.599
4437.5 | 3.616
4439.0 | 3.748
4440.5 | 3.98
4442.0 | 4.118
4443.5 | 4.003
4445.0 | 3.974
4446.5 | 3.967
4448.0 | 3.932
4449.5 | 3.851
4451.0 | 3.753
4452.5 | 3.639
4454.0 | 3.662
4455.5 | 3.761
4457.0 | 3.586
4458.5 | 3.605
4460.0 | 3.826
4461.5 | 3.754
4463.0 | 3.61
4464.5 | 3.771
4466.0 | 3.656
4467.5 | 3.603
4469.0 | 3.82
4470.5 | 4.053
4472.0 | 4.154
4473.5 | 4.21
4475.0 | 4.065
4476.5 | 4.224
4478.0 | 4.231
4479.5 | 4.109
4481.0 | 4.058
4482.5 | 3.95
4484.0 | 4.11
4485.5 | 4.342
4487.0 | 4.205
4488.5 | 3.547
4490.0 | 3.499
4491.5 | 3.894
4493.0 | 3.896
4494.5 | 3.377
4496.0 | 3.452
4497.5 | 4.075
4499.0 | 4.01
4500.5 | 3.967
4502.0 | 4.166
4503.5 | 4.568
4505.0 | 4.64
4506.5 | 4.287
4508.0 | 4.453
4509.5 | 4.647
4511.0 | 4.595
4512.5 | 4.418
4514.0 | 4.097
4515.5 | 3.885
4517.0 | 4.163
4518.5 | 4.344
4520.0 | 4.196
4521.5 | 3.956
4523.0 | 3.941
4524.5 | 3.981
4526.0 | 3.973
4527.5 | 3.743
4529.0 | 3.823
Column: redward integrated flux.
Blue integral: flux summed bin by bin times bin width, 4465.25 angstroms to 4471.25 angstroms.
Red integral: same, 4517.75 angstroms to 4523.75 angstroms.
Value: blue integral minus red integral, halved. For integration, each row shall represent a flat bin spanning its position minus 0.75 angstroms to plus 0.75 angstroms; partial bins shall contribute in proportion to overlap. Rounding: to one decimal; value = -1.0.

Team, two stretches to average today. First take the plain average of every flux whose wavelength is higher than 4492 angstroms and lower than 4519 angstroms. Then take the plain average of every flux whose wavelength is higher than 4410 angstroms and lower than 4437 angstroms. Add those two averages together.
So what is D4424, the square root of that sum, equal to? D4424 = 2.82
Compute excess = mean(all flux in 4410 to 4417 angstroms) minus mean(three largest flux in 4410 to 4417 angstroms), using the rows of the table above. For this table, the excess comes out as -0.07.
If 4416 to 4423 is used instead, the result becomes -0.05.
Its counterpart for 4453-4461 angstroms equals -0.06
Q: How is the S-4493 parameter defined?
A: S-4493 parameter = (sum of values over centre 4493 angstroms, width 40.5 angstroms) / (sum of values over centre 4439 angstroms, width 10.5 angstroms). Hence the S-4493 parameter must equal 4.1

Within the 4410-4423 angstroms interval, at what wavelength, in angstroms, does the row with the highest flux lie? 4422.5 angstroms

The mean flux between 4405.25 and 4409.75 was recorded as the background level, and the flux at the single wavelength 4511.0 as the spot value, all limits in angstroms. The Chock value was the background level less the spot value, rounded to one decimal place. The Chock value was -1.2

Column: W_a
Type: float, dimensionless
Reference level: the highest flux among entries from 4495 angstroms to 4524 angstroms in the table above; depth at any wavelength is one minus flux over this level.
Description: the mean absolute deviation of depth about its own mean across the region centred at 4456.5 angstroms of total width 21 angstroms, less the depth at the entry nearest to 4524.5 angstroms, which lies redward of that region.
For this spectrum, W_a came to -0.12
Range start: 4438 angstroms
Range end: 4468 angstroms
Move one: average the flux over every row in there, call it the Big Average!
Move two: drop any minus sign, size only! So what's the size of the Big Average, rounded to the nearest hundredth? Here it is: 3.79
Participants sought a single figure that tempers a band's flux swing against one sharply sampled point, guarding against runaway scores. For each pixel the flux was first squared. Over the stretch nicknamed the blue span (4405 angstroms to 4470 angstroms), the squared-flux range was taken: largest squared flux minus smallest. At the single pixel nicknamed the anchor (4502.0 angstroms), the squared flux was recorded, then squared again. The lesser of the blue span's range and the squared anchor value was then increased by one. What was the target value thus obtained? 7.6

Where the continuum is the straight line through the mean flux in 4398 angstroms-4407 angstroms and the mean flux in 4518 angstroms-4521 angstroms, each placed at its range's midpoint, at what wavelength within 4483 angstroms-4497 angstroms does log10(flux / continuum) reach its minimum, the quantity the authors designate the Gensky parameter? 4494.5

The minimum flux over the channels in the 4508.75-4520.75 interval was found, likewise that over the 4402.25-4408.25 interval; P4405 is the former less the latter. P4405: 0.7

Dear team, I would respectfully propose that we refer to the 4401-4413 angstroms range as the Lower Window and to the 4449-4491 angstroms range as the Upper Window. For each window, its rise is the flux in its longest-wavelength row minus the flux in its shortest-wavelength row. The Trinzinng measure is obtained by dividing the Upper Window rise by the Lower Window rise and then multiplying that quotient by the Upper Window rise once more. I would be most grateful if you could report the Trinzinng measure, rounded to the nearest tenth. 0.3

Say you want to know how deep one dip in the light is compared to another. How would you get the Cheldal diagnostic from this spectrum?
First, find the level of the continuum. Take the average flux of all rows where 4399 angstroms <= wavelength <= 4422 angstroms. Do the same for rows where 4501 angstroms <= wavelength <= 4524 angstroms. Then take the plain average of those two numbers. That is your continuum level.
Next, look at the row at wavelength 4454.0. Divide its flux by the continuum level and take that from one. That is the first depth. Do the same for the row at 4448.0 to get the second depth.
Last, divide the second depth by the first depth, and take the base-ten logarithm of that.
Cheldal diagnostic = -1.0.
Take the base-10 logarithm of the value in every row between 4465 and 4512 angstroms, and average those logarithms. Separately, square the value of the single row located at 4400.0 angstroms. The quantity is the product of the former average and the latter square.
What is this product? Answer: 8.1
